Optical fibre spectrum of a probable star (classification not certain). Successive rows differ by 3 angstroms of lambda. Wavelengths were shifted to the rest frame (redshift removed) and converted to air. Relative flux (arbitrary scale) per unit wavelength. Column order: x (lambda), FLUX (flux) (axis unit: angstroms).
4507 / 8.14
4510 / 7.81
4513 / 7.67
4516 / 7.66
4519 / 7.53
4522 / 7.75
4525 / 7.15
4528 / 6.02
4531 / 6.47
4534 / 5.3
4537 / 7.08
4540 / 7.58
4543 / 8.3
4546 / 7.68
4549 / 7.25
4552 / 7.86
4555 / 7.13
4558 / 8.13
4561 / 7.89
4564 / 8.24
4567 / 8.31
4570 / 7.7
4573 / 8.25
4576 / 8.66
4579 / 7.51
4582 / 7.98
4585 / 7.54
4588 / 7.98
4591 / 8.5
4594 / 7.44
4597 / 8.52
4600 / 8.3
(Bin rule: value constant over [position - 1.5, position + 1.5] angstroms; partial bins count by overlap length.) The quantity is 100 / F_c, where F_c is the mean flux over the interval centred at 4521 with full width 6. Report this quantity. 13.1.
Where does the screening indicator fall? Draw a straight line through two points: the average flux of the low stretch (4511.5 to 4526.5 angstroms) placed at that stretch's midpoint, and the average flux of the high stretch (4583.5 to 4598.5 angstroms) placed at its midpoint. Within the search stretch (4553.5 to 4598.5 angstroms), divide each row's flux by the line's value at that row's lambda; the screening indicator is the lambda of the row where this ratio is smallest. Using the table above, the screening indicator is 4555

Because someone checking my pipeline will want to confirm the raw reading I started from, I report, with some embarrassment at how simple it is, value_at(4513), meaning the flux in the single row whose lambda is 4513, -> 7.67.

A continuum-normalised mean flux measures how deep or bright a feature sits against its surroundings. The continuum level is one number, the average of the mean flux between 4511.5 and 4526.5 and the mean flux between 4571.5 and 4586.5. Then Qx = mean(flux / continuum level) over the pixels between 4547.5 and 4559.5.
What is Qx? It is 0.98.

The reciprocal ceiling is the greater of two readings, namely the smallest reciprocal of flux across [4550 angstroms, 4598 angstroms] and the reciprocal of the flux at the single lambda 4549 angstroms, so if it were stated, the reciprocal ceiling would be 0.138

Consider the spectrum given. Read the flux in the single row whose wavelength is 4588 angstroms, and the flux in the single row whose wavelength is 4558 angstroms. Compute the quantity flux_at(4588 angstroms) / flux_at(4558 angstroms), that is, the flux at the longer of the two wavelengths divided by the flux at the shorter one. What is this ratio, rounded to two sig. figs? 0.98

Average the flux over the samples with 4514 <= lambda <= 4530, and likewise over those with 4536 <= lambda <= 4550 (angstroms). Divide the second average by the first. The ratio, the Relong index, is 1.05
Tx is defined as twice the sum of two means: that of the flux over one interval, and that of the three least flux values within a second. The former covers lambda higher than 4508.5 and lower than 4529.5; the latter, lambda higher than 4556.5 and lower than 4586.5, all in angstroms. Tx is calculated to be 29.9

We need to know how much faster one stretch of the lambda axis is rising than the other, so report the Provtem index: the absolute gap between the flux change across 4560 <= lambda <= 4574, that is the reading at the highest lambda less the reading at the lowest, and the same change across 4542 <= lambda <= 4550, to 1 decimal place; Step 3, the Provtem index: 1.4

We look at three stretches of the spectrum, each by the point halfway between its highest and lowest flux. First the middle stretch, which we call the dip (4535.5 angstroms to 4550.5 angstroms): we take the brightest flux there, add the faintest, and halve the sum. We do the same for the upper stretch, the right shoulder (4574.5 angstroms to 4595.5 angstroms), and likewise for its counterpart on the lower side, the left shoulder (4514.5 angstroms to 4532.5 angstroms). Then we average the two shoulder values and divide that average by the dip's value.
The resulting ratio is 0.971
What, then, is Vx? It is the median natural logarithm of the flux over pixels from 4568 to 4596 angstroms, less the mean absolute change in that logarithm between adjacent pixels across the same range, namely 2.00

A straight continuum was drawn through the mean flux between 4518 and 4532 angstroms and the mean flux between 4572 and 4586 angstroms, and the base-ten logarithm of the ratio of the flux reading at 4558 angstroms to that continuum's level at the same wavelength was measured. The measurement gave 0.029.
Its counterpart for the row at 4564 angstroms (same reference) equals 0.029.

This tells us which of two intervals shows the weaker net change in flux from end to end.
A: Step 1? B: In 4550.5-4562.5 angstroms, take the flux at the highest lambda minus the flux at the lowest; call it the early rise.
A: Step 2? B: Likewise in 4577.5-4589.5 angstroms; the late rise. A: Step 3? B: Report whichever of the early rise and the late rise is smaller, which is 0.0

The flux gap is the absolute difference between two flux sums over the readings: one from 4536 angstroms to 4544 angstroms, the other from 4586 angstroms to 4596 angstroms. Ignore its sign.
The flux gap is 1.0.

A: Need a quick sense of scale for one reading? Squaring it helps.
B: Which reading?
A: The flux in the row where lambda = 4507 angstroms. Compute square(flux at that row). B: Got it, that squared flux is 66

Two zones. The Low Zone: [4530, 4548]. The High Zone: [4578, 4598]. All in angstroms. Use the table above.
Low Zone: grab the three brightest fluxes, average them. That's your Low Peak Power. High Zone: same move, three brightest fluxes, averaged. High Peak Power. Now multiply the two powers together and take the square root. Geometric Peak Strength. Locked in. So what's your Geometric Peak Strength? 8.09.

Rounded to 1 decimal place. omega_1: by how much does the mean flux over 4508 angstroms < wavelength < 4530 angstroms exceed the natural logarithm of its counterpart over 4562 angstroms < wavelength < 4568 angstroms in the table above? 5.3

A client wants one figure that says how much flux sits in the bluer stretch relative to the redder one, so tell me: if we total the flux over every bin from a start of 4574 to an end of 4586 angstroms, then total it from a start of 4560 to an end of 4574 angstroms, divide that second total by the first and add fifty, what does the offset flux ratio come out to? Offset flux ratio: 51.3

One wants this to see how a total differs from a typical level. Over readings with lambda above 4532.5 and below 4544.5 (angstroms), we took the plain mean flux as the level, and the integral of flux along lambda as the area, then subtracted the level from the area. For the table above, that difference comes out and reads 77.7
